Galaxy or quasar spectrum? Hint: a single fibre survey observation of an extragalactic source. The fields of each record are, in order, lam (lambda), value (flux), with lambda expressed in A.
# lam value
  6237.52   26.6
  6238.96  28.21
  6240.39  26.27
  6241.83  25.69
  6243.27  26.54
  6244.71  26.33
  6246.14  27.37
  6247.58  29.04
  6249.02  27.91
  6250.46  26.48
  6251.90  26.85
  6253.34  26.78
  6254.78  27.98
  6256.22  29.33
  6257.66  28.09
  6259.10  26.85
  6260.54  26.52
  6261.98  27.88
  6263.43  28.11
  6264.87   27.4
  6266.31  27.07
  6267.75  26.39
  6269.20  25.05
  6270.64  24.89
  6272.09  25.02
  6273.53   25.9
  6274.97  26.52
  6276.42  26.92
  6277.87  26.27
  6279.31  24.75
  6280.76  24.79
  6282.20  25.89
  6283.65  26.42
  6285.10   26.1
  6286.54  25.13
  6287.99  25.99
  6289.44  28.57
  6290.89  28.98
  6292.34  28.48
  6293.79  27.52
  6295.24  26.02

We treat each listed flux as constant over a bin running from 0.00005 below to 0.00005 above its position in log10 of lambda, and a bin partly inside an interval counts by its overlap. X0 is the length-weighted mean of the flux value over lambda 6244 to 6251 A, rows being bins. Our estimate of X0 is 27.5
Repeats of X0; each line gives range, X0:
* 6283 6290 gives 26.4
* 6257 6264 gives 27.5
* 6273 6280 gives 26.1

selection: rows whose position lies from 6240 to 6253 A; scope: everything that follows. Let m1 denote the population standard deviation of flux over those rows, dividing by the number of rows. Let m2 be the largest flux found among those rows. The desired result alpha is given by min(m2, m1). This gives 0.96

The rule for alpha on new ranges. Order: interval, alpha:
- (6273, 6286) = 0.70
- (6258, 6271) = 1.06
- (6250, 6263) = 0.91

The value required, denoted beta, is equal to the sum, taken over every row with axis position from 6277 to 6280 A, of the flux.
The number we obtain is 51.0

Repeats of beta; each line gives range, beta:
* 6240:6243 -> 52.0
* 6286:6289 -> 51.1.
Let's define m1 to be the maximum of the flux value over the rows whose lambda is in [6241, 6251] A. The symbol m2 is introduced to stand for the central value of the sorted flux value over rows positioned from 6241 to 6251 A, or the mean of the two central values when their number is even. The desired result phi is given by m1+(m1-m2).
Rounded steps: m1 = 29.04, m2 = 26.5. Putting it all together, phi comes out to 32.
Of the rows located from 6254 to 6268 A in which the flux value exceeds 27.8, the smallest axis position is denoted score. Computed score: 6254.78 A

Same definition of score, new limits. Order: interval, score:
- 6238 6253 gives 6238.96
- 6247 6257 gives 6247.58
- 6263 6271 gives 6263.43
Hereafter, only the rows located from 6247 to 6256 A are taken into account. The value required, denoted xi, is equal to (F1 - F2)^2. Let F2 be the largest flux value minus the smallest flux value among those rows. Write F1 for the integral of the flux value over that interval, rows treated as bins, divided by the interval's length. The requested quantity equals 626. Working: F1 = 27.6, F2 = 2.56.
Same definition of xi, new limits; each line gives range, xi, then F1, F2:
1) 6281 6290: 520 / 26.2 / 3.44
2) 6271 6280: 561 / 25.9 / 2.17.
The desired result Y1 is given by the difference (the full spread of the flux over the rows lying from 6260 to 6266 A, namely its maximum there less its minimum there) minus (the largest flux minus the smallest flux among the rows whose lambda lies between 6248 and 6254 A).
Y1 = 0.16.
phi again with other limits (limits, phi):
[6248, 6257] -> 31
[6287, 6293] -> 29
